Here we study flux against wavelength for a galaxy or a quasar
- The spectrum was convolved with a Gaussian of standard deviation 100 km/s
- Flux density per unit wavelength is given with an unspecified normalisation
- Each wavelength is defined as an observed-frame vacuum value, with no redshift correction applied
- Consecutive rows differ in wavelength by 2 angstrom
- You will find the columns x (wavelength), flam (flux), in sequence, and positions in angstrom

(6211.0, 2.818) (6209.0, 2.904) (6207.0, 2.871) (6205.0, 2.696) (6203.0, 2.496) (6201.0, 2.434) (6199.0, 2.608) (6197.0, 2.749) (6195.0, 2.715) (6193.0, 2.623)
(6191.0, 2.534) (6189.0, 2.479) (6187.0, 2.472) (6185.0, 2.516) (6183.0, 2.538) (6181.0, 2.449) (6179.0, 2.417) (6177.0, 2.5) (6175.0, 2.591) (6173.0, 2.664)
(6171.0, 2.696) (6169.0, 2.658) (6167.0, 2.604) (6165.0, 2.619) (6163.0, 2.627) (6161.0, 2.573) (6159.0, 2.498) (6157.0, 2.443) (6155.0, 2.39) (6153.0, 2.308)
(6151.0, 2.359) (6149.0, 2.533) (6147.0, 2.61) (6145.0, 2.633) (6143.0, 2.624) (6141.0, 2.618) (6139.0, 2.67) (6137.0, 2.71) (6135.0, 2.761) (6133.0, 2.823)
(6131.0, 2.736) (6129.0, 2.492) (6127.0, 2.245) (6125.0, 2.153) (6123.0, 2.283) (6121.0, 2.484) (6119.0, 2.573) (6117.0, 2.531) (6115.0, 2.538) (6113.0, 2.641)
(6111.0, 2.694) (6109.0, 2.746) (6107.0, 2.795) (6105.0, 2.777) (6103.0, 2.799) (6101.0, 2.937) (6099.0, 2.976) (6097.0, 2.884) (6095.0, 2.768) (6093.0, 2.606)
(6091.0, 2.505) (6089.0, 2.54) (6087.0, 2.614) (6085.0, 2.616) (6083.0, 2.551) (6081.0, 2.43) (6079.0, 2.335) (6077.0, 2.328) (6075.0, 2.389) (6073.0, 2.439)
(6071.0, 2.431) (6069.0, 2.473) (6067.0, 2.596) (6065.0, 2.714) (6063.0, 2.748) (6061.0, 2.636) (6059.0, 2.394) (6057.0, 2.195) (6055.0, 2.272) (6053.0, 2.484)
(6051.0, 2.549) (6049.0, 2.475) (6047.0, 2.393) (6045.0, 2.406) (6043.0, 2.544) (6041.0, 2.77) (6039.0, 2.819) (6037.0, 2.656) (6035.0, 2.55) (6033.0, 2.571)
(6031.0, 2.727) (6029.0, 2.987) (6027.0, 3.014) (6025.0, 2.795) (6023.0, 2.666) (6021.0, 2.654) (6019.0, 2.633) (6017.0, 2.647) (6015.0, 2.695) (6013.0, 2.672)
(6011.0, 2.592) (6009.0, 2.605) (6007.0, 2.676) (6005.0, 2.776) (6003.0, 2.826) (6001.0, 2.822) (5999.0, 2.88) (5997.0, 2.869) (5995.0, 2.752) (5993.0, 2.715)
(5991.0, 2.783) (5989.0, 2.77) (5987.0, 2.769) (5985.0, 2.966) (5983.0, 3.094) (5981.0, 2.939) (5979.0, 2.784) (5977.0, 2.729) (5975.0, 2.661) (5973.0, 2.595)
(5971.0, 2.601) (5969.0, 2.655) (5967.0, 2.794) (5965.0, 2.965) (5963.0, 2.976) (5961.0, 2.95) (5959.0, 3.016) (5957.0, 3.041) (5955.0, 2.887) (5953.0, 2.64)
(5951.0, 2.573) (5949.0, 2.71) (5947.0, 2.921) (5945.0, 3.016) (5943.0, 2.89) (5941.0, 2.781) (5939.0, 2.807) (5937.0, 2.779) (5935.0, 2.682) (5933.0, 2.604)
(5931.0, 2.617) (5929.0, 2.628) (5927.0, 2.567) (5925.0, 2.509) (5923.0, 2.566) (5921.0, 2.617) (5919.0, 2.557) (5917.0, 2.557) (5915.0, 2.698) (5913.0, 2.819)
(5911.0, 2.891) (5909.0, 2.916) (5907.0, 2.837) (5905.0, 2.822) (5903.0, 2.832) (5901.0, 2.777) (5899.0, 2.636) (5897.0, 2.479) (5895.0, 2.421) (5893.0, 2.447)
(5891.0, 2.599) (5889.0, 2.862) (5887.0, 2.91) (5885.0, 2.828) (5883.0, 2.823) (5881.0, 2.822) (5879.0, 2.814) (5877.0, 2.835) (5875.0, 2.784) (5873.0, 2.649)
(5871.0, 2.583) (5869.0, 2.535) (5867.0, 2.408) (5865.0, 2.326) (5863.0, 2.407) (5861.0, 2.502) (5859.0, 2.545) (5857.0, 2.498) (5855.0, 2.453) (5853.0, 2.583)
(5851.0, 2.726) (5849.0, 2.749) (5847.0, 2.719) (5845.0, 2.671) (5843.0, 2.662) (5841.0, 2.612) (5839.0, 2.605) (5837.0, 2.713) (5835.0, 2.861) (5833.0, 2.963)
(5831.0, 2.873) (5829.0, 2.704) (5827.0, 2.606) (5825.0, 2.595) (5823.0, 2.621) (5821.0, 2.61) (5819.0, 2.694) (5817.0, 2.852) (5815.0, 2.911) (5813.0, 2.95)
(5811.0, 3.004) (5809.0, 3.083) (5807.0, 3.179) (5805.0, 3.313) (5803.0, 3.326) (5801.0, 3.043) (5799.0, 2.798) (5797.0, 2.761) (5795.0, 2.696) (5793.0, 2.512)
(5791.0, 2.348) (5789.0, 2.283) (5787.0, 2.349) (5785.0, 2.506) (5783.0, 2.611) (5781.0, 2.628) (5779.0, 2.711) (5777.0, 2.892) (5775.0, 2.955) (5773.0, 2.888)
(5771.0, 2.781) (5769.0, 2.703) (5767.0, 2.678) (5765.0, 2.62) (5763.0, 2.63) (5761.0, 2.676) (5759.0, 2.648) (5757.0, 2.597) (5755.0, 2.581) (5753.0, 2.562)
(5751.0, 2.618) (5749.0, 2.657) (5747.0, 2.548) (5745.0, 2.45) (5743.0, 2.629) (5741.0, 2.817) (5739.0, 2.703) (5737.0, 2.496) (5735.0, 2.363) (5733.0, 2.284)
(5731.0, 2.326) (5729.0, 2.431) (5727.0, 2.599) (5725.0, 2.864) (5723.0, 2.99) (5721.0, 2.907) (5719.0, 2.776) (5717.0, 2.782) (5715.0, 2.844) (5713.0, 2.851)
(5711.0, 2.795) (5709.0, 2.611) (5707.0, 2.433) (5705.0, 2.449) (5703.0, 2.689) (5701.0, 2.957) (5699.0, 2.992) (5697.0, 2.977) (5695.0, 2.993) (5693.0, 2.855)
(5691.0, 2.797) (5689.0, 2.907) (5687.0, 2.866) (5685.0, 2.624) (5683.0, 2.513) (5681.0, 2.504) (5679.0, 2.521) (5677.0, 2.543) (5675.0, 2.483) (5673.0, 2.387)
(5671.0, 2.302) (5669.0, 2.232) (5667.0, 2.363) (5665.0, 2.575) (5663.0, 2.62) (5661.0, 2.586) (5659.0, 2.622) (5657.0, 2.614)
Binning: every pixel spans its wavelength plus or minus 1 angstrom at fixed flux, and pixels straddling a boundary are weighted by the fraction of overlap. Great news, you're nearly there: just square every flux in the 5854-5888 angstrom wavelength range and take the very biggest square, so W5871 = 8.5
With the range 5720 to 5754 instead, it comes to 8.9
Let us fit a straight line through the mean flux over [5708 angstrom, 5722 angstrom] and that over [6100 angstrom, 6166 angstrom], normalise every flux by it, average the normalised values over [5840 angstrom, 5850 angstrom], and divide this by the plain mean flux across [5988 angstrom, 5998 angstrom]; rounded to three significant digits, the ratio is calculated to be 0.354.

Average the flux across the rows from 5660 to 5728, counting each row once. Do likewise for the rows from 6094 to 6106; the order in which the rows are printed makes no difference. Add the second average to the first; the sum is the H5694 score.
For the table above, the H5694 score 5.54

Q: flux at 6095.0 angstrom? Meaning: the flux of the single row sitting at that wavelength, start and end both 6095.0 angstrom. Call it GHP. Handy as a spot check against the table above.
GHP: 2.768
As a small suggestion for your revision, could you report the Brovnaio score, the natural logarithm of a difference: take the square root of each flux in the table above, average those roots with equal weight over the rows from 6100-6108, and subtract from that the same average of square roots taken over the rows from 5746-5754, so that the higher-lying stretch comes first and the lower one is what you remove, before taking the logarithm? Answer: -2.7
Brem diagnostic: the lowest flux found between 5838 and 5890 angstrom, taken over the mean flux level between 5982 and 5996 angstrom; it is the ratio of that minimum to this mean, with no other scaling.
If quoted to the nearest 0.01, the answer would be 0.82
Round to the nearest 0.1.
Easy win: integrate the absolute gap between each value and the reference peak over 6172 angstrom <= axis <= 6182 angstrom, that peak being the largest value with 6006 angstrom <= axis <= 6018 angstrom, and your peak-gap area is 1.7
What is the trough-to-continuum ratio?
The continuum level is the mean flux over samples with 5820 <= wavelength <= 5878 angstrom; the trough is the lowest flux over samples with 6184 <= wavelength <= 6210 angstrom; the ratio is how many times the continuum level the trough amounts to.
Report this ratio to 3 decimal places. 0.924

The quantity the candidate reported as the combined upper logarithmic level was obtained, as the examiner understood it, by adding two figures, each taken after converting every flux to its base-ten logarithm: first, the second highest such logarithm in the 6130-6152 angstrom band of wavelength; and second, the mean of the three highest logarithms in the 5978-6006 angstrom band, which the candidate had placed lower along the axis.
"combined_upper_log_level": 0.918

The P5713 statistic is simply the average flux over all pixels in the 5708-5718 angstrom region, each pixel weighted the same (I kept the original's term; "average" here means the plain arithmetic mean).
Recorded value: 2.78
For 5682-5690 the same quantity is 2.73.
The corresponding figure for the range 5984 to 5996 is 2.79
